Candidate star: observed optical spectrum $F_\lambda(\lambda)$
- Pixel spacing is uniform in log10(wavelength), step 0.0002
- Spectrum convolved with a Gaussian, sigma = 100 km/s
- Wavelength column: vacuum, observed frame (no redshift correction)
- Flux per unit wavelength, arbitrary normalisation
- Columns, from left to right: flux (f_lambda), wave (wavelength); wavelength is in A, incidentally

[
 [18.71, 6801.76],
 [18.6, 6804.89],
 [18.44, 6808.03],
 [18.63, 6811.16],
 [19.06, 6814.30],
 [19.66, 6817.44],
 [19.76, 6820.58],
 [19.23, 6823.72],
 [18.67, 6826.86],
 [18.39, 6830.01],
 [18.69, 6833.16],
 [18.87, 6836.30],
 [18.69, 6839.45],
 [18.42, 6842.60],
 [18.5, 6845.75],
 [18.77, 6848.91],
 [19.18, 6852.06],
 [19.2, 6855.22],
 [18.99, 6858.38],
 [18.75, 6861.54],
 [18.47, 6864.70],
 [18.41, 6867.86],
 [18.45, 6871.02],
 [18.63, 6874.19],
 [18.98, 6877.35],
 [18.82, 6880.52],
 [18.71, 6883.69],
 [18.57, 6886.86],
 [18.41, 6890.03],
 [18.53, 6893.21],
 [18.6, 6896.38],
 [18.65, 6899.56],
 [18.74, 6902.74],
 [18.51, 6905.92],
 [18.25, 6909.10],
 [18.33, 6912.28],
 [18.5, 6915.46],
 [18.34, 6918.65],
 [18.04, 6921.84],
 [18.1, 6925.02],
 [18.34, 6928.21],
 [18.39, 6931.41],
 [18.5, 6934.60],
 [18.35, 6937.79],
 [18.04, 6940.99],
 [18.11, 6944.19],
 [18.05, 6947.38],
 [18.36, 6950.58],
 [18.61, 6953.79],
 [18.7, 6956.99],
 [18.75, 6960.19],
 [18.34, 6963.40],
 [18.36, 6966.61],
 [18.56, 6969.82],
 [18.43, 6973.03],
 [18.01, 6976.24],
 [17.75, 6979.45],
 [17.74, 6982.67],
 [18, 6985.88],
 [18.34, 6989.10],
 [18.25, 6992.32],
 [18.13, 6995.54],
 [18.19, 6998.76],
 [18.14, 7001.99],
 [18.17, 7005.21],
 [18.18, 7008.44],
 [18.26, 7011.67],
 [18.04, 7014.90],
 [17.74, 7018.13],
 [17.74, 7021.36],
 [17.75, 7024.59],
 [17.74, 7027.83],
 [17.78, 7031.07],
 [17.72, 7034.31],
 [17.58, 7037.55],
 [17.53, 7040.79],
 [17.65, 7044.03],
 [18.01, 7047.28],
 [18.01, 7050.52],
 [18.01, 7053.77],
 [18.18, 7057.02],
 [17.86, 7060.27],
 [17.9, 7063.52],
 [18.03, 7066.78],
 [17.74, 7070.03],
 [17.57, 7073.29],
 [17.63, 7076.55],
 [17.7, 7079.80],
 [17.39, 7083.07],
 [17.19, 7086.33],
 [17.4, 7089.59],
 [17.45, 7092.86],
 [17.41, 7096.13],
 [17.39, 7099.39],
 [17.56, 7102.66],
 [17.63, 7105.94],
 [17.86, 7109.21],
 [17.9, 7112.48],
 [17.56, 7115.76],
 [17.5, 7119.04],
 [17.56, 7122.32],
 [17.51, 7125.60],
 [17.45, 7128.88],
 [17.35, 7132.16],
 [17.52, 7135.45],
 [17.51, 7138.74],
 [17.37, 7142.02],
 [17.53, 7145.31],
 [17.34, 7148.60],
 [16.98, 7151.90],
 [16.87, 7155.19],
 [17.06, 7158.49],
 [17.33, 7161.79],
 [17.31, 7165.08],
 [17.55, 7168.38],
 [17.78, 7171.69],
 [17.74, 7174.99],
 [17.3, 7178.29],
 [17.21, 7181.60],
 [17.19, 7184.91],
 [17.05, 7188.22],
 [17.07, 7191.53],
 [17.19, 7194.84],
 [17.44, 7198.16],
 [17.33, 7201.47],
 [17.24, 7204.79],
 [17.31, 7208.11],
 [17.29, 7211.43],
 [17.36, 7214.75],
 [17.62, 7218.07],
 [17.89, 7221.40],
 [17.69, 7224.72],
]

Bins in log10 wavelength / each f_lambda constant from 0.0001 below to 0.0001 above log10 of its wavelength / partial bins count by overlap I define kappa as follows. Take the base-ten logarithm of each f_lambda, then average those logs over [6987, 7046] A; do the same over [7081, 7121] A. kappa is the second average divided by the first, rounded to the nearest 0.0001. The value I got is 0.9918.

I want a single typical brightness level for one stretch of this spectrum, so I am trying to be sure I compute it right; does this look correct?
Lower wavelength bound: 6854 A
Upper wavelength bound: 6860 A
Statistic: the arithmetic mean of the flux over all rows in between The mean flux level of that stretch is 19.1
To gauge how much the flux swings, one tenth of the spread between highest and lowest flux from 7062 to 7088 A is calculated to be 0.084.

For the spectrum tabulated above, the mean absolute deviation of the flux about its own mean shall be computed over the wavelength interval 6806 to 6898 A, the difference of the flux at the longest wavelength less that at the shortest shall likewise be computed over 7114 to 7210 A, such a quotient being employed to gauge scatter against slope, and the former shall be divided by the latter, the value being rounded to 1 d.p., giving -1.1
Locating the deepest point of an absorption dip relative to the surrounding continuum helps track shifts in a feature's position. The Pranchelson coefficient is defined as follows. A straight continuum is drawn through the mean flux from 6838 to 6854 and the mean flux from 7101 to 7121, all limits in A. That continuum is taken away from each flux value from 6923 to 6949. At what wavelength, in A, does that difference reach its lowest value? 6925.02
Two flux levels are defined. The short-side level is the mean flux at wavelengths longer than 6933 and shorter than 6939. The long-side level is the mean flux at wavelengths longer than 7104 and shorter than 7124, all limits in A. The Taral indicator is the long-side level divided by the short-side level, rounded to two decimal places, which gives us 0.96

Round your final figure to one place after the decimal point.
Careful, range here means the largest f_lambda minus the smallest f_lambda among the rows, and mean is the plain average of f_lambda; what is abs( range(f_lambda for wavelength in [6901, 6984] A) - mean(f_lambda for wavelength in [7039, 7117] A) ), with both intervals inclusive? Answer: 16.7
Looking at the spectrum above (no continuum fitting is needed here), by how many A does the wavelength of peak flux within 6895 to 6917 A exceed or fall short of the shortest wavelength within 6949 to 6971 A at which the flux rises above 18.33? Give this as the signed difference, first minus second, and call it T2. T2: -47.8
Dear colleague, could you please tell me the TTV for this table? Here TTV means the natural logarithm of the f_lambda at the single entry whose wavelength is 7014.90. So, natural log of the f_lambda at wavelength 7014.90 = 2.893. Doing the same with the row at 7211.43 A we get 2.850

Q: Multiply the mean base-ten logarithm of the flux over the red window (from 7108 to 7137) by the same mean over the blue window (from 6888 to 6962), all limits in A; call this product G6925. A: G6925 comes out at 1.57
